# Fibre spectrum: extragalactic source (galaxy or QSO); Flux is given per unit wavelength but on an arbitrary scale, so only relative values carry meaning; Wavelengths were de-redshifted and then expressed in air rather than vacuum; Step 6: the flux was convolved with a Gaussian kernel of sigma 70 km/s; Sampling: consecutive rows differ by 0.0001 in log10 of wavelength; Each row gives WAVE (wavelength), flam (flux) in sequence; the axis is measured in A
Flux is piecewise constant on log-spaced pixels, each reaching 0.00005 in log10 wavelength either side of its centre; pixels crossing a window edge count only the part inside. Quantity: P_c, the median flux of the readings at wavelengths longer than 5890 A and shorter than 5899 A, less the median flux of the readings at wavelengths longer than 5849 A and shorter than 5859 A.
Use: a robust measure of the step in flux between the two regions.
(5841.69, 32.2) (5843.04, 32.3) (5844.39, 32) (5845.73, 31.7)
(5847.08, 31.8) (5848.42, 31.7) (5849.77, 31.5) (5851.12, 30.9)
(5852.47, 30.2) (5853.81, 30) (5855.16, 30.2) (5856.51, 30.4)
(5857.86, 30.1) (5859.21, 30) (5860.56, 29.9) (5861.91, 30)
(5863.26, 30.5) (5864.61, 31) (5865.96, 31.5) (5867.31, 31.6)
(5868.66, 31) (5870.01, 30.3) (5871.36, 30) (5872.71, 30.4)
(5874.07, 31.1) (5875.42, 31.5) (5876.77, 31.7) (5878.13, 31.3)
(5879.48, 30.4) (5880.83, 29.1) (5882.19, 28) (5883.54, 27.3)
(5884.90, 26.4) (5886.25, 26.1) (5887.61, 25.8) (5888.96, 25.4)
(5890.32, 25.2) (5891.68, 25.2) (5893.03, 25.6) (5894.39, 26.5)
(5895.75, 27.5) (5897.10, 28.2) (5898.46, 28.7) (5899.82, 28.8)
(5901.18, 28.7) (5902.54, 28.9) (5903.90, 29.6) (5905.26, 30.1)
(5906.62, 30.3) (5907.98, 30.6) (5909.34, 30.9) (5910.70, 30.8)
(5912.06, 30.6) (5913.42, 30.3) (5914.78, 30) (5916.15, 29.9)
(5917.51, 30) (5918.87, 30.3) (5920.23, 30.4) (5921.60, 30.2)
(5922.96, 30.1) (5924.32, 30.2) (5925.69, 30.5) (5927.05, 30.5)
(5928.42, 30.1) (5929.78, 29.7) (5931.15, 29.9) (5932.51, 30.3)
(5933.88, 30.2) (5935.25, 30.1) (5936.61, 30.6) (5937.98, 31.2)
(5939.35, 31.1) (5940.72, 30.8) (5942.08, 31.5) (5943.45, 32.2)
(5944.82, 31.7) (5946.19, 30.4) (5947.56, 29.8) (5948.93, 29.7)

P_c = -3.7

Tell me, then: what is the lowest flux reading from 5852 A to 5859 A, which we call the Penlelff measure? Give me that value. 30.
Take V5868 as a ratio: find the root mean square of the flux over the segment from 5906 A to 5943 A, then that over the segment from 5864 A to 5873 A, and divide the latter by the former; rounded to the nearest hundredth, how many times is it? 1.01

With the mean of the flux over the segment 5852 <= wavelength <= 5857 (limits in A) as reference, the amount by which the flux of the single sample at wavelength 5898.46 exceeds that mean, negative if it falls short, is -1.5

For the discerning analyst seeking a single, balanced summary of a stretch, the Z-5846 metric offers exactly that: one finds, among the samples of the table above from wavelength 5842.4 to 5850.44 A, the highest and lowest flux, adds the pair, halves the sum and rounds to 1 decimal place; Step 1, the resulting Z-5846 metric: 31.9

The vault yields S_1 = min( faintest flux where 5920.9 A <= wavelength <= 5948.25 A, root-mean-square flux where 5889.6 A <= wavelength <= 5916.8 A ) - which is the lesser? 29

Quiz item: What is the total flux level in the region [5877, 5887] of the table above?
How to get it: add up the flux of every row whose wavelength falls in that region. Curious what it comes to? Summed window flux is 199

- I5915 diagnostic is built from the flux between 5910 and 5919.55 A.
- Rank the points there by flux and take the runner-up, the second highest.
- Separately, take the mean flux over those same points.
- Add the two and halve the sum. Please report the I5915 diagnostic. 30.4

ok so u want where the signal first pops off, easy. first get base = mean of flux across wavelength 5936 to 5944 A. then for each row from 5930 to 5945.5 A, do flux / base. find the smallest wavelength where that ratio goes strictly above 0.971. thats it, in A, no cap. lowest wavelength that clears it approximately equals 5936.61 A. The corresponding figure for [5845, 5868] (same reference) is 5845.73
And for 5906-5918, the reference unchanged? 5907.98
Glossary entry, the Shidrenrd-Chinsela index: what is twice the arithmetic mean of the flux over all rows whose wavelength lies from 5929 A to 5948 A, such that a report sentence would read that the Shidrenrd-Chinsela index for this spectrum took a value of 61.4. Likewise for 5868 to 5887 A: 59.2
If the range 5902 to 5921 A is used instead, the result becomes 60.4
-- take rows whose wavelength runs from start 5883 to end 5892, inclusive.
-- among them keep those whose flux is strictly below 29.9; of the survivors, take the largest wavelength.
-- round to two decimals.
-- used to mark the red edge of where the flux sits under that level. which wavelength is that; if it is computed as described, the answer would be 5891.68 A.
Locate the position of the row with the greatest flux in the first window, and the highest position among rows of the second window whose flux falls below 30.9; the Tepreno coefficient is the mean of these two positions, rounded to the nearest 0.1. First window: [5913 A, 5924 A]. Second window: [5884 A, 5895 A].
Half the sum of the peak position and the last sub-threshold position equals 5907.3 A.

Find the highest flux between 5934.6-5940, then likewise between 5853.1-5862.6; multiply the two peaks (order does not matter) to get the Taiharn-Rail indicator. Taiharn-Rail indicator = 948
